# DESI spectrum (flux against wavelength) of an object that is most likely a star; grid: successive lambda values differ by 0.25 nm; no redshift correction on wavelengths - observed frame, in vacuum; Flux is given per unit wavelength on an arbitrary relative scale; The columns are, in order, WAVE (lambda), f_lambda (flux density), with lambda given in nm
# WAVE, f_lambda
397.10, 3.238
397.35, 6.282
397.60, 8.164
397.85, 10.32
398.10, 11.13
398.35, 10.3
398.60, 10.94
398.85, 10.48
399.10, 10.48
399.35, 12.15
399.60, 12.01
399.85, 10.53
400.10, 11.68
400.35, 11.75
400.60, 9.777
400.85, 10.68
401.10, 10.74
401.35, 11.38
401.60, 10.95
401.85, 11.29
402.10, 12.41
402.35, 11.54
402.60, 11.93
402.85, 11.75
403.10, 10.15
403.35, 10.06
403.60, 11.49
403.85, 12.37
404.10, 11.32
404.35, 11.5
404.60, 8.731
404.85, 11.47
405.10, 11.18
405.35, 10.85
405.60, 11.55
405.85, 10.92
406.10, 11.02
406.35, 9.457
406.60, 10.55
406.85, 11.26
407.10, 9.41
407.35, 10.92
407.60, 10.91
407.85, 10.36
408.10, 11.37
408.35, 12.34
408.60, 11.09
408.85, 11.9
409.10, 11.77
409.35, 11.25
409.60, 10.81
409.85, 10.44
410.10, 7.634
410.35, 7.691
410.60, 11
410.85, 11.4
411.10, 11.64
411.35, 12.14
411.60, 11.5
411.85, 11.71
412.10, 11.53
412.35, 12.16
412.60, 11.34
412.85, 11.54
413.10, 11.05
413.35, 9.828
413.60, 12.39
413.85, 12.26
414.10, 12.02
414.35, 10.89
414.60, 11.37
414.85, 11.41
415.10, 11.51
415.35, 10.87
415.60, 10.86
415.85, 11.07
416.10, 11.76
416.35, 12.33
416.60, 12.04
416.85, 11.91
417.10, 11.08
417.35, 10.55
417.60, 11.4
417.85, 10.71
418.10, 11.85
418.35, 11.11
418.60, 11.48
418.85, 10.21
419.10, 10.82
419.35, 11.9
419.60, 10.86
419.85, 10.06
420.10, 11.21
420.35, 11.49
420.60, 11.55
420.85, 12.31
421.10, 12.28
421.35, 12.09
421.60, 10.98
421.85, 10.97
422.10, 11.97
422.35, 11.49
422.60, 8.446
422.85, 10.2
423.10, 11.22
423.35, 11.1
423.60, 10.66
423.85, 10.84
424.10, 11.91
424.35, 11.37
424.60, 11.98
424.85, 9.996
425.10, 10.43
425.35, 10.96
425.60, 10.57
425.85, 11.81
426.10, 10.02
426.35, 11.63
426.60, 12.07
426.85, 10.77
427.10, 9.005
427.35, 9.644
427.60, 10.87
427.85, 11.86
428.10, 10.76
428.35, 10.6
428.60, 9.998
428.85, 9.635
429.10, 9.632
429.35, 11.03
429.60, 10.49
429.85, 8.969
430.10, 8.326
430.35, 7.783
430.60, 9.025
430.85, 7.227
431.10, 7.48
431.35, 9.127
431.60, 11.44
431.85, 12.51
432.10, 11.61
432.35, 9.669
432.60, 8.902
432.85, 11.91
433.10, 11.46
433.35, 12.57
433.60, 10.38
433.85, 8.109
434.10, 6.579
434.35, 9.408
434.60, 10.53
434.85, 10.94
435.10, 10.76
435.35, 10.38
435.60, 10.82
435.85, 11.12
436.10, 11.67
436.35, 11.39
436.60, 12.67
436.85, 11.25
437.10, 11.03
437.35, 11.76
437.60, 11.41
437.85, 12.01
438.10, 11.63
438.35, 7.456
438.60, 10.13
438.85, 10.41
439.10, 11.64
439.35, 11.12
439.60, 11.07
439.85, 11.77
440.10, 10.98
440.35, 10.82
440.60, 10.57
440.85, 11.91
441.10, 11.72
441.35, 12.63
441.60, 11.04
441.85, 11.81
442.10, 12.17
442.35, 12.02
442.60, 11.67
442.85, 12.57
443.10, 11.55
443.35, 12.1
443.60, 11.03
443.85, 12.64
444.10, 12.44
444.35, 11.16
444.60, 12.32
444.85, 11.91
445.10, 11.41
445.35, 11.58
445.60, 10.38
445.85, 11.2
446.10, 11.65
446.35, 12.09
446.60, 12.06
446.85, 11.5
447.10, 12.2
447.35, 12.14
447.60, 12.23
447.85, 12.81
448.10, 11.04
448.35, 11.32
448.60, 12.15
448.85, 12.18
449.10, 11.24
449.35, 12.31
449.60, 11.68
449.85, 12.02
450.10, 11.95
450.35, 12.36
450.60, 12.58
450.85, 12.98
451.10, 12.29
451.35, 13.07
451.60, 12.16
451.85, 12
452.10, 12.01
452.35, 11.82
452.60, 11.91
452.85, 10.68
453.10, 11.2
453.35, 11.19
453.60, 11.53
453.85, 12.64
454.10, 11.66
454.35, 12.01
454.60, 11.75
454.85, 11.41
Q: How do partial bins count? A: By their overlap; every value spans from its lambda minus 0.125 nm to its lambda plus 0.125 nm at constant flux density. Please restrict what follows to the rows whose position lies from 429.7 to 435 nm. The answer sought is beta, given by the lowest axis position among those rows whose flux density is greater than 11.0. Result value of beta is 431.60 nm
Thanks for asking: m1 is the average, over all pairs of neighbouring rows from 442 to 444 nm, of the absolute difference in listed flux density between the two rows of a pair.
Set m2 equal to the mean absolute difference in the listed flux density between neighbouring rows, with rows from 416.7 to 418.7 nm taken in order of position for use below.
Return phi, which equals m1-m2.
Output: 0.1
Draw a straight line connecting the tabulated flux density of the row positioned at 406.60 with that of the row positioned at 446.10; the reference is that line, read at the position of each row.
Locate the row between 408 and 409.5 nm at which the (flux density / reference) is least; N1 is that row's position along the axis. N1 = 408.60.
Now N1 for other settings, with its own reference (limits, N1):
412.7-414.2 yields 413.35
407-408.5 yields 407.10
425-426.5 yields 426.10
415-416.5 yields 415.60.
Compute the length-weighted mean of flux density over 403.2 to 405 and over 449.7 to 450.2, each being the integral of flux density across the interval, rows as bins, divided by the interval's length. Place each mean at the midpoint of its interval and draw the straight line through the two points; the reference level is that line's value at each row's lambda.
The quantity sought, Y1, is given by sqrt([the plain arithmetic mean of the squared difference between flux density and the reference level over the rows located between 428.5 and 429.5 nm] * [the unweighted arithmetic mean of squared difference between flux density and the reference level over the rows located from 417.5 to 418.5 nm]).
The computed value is 0.6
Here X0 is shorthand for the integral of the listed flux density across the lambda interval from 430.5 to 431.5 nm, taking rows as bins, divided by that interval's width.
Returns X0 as 8.3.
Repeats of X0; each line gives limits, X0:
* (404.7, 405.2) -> 11.2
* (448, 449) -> 11.7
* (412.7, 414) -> 11.4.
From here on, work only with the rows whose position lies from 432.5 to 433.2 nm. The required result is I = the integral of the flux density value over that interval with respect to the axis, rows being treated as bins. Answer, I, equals 7.6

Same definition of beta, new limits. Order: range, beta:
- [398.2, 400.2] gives 399.35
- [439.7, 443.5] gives 439.85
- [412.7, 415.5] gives 412.85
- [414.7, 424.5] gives 414.85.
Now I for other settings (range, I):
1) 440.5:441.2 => 8.0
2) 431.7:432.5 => 9.0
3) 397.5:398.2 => 6.9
